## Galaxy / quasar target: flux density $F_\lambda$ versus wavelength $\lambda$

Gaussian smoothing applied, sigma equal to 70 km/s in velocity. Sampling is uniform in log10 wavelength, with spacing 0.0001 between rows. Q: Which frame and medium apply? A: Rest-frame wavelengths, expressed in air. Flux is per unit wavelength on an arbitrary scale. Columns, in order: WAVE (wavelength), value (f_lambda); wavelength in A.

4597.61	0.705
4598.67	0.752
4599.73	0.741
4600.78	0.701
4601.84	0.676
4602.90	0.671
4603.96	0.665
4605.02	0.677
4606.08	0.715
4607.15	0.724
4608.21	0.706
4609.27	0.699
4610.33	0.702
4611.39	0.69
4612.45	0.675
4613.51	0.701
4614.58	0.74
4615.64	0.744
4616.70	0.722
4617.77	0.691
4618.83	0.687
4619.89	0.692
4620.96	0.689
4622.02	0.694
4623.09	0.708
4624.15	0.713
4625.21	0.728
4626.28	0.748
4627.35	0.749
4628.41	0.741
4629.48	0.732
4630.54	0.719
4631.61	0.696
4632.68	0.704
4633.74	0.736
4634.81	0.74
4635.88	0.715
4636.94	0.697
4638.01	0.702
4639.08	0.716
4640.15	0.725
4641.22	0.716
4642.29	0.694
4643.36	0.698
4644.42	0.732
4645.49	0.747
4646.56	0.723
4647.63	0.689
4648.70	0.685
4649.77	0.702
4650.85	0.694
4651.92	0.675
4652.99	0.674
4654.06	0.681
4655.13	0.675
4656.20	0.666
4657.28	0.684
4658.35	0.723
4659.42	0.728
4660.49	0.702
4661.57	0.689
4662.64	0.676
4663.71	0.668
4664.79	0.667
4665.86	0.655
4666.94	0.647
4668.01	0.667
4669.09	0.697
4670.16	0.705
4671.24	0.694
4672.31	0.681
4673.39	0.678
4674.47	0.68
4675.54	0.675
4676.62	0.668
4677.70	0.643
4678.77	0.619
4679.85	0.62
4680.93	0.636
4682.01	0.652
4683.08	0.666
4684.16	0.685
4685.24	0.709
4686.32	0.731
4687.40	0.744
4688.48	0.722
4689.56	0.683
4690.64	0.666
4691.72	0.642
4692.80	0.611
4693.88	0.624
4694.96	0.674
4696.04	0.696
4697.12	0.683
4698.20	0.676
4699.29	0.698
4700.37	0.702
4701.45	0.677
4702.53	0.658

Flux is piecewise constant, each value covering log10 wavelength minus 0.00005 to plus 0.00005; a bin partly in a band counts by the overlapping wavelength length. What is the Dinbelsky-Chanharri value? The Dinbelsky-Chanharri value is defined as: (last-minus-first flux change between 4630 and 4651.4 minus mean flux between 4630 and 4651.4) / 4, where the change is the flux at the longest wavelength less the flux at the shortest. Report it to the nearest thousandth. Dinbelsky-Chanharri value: -0.184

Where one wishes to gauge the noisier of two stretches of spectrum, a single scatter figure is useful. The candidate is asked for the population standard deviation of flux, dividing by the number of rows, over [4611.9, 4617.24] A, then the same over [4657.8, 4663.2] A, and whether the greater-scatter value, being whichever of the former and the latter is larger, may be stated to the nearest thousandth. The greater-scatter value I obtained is 0.026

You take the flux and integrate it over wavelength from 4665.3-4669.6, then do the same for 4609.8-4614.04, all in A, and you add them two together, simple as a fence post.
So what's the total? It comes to 5.80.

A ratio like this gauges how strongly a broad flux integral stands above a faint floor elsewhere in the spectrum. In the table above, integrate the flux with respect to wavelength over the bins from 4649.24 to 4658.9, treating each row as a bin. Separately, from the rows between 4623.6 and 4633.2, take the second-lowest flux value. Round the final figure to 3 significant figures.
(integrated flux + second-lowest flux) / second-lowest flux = 10.4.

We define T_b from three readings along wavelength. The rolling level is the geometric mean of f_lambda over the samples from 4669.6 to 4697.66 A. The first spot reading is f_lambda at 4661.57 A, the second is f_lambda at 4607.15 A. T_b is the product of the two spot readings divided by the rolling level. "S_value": 0.74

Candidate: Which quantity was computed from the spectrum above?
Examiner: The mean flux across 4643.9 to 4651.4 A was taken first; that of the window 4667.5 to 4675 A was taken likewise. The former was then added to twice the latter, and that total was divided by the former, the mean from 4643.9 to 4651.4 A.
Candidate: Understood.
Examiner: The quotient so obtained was 2.93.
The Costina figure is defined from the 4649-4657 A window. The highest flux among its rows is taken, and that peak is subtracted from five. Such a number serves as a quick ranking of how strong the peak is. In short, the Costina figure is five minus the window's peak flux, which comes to 4.30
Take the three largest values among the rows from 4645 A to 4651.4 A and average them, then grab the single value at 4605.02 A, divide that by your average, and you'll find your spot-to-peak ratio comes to 0.94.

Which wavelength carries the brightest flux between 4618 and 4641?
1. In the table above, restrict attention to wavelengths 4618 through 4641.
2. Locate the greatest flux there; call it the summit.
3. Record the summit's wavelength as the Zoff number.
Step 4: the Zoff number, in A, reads 4627.35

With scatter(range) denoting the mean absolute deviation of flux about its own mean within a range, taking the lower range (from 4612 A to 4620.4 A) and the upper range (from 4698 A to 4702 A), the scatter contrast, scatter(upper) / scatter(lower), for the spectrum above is 0.54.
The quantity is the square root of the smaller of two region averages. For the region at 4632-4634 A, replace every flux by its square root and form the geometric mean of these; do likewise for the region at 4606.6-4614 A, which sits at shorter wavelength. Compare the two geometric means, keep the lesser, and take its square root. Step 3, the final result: 0.915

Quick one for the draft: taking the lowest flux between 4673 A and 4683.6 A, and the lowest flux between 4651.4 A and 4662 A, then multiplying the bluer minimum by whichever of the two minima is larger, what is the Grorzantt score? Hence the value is 0.44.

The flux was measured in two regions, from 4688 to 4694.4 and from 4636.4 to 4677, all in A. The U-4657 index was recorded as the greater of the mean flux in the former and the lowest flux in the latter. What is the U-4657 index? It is 0.658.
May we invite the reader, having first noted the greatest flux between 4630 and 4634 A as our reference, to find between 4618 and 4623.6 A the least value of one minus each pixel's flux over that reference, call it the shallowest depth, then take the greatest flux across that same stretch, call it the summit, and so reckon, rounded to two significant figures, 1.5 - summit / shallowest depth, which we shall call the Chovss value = -17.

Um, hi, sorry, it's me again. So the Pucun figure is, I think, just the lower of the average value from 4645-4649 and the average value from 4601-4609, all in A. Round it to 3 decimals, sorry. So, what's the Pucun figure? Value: 0.691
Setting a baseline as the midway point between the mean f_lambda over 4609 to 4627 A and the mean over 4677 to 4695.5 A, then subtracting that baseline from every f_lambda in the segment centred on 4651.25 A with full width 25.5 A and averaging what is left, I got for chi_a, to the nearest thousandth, 0.012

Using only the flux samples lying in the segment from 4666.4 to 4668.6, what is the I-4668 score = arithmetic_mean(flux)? 0.657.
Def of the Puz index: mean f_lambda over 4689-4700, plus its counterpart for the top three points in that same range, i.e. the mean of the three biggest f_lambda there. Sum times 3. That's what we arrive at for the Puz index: 4.07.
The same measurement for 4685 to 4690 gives 4.35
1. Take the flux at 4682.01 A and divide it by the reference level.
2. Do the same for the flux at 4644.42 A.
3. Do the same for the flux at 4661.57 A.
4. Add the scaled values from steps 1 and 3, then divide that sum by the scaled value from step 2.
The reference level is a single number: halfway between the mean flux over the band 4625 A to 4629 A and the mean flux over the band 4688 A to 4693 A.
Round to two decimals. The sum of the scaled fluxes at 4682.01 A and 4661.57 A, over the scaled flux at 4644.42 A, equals 1.83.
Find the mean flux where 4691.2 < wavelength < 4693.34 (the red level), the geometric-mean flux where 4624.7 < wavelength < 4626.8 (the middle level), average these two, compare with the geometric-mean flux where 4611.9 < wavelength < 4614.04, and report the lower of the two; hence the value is 0.682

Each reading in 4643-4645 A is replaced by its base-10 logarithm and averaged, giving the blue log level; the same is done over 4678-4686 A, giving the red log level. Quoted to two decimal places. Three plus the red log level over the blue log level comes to 4.26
